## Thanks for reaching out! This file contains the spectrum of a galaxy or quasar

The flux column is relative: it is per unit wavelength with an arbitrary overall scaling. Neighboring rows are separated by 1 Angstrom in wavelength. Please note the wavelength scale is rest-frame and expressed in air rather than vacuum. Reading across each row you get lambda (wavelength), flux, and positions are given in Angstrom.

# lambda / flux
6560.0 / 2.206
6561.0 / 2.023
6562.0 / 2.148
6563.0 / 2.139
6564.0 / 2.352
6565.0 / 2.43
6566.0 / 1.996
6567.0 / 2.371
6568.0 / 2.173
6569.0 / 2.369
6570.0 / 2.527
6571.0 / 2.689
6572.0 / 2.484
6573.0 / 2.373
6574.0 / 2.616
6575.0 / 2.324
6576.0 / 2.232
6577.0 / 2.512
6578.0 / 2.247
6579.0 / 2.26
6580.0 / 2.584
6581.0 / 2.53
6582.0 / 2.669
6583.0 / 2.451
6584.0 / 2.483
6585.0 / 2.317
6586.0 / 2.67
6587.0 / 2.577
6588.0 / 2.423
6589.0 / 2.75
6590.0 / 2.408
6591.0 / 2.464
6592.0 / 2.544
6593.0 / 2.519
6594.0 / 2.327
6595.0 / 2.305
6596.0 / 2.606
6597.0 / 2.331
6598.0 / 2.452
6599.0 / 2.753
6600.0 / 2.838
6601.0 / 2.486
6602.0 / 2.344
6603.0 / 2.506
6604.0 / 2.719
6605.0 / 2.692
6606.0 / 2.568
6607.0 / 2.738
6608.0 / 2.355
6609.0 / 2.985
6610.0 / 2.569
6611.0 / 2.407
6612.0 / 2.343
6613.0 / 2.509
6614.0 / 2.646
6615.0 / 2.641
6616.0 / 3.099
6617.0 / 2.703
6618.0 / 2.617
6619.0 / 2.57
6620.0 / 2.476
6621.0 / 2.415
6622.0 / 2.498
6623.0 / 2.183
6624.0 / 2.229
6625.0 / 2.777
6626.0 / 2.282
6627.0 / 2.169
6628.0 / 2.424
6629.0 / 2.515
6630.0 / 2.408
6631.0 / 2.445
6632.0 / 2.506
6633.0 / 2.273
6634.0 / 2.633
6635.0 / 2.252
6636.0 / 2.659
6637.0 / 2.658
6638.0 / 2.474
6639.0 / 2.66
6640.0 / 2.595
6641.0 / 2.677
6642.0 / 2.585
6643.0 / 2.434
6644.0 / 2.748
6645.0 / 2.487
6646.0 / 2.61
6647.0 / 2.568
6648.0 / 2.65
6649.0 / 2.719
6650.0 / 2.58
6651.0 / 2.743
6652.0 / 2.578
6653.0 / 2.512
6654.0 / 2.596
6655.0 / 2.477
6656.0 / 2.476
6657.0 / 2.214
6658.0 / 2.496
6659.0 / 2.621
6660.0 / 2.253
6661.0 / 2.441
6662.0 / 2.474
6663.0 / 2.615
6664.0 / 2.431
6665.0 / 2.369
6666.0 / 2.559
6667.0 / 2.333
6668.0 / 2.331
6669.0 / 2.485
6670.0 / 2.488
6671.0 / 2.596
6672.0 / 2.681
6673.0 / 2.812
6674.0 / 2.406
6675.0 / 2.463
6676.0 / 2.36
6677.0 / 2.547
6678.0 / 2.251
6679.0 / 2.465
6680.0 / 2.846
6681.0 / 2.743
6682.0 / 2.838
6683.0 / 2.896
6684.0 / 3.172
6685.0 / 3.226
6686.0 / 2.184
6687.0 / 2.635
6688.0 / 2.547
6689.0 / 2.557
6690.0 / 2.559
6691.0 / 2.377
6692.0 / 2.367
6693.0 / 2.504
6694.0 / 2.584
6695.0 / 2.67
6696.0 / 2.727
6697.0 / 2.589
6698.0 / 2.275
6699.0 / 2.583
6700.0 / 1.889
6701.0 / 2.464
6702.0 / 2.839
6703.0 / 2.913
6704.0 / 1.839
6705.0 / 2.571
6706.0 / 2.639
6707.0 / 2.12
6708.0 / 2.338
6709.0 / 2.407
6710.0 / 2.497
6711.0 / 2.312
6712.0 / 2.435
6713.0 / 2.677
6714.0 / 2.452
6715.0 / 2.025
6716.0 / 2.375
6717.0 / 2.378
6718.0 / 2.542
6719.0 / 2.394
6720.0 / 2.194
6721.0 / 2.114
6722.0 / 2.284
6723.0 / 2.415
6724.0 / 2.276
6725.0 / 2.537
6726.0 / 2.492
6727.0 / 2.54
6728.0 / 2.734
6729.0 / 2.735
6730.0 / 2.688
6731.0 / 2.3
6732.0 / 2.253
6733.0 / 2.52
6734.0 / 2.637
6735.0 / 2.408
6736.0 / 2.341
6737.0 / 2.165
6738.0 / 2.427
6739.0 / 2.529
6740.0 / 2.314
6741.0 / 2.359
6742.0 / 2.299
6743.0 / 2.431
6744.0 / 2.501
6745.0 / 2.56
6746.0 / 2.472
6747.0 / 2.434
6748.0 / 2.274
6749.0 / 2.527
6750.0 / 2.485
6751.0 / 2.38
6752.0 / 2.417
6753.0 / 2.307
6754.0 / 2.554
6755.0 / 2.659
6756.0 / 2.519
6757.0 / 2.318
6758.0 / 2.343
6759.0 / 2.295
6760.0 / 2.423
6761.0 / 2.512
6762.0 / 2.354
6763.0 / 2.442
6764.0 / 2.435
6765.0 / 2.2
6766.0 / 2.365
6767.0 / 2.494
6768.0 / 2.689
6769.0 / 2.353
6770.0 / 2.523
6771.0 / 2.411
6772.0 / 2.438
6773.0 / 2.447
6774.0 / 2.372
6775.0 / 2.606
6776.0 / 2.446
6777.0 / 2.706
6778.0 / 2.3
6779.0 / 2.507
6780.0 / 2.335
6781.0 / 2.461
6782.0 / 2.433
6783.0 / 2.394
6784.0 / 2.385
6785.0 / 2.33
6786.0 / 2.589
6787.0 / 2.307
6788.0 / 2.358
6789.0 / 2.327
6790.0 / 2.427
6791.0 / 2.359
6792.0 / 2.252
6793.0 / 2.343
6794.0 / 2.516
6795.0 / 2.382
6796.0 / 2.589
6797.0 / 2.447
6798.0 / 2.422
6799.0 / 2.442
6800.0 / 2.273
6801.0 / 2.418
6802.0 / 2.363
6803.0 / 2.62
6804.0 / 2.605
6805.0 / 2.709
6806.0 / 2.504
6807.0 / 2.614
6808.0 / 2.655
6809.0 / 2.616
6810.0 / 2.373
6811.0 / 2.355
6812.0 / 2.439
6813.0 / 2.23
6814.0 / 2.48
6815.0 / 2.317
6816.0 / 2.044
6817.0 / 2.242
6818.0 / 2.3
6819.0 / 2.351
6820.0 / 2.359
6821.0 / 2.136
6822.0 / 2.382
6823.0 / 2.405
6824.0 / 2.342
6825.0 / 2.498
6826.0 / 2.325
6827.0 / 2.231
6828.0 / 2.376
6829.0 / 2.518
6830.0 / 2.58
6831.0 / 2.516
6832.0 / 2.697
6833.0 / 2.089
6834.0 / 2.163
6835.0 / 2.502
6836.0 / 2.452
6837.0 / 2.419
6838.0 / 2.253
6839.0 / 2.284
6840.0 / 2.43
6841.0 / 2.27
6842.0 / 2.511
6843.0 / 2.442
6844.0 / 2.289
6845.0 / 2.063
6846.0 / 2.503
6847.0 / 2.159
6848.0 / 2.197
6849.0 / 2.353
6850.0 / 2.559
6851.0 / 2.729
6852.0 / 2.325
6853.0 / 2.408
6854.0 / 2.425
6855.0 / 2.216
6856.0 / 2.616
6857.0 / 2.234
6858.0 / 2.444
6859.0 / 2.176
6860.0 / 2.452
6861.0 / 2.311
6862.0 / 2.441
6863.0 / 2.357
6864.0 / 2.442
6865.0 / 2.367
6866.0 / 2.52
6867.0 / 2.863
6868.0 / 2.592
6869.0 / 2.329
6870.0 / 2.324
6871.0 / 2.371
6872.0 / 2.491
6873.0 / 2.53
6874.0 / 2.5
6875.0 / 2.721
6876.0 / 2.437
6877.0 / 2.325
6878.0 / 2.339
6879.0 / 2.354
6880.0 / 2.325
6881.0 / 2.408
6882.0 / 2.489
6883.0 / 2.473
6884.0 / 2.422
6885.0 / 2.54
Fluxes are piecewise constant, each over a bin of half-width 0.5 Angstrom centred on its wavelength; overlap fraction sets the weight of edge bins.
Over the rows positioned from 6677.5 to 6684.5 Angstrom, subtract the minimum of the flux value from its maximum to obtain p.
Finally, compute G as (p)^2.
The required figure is 0.85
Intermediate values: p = 0.92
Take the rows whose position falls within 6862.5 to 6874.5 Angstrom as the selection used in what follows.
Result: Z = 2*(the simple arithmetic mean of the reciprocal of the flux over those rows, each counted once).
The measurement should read 0.811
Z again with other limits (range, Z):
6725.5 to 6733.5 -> 0.793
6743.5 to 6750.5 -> 0.812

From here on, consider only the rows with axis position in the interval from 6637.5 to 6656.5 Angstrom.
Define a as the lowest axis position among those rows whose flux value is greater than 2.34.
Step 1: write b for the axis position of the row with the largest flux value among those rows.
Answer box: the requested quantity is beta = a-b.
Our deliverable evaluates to -6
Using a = 6638.0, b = 6644.0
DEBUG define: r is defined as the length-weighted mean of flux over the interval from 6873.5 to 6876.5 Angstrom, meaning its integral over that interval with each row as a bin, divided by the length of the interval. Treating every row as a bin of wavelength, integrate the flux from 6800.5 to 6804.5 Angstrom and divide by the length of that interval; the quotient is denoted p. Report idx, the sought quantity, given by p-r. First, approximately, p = 2.50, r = 2.55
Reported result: -0.05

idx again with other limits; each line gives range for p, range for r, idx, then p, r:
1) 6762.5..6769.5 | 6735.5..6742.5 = 0.08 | 2.43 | 2.35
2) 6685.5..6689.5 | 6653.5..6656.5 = -0.04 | 2.48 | 2.52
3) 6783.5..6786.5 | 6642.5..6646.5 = -0.14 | 2.43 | 2.57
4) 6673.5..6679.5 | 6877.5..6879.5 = 0.07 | 2.42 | 2.35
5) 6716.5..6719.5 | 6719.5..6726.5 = 0.11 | 2.44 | 2.33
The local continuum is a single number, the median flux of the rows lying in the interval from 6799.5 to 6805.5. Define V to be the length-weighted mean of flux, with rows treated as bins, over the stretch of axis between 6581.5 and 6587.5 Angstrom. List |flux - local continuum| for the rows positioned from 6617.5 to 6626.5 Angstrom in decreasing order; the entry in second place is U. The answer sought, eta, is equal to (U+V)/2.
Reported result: 1.41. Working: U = 0.28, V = 2.53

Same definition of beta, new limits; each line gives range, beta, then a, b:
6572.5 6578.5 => -1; 6573.0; 6574.0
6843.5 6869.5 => -21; 6846.0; 6867.0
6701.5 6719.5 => -1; 6702.0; 6703.0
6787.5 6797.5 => -8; 6788.0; 6796.0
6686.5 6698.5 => -9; 6687.0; 6696.0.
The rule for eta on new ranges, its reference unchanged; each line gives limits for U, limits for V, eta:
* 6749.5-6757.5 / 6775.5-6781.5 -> 1.33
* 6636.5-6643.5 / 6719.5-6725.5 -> 1.23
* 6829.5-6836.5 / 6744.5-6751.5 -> 1.40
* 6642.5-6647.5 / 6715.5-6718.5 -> 1.27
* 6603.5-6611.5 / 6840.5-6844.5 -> 1.30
